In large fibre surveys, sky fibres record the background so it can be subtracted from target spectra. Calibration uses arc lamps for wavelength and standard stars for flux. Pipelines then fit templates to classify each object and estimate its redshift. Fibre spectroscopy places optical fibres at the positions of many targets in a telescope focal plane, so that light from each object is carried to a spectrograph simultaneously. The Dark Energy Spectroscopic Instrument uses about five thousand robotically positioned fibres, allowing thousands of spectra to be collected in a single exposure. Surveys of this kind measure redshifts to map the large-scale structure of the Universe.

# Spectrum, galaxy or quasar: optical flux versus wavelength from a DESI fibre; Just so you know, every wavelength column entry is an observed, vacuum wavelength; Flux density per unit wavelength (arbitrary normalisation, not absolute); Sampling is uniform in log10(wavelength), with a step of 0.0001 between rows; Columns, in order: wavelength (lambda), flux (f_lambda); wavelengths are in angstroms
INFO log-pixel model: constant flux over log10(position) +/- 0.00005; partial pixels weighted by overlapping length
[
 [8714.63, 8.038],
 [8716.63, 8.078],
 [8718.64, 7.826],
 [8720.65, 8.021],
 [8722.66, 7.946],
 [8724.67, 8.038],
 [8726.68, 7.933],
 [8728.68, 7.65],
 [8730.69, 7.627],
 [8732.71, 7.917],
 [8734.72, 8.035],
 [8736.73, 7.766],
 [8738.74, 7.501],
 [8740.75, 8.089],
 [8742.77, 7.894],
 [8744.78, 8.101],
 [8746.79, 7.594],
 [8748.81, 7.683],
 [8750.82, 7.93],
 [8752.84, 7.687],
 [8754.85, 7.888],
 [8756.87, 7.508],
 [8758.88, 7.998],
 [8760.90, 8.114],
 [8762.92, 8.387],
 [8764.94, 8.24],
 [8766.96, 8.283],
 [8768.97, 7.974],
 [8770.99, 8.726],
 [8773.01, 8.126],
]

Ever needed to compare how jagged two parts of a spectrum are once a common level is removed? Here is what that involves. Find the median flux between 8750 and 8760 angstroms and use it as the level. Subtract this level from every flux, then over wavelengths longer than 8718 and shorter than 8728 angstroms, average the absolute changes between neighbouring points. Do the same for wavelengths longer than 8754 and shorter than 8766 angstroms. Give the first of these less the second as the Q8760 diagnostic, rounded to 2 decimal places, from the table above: -0.16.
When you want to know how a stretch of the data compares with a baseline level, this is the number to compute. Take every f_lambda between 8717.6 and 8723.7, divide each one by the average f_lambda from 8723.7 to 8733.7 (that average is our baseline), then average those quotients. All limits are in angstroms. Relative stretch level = 1.01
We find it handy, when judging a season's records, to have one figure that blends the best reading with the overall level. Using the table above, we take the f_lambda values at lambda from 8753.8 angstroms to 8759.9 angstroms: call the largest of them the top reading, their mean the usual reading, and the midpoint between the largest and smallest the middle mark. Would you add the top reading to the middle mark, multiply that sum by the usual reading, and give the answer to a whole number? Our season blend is 123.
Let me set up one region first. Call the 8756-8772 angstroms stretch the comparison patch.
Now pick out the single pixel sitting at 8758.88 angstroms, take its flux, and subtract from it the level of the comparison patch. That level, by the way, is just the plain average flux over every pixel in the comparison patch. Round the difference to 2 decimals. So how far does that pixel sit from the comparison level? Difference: -0.16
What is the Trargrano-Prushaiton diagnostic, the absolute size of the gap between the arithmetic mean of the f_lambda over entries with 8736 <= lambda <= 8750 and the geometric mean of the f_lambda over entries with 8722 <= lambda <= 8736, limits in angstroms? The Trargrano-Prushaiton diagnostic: 0.07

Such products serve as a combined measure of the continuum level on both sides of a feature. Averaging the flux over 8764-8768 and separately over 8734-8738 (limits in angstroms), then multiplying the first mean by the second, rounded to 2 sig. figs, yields 65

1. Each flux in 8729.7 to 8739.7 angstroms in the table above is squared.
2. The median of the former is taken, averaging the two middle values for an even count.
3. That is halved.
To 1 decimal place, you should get 30.2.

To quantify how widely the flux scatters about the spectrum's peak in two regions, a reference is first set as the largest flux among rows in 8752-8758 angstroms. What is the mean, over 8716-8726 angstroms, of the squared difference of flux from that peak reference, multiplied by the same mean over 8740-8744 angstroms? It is 0.0003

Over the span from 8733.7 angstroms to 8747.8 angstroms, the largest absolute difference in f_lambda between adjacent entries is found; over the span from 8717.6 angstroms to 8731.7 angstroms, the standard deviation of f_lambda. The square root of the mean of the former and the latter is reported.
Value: 0.61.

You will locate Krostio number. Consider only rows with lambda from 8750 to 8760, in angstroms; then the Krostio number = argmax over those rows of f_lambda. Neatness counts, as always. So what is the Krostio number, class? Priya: 8758.88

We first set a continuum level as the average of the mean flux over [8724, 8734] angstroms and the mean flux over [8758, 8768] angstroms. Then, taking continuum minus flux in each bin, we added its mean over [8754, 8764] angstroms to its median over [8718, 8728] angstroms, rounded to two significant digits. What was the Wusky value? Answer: 0.11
